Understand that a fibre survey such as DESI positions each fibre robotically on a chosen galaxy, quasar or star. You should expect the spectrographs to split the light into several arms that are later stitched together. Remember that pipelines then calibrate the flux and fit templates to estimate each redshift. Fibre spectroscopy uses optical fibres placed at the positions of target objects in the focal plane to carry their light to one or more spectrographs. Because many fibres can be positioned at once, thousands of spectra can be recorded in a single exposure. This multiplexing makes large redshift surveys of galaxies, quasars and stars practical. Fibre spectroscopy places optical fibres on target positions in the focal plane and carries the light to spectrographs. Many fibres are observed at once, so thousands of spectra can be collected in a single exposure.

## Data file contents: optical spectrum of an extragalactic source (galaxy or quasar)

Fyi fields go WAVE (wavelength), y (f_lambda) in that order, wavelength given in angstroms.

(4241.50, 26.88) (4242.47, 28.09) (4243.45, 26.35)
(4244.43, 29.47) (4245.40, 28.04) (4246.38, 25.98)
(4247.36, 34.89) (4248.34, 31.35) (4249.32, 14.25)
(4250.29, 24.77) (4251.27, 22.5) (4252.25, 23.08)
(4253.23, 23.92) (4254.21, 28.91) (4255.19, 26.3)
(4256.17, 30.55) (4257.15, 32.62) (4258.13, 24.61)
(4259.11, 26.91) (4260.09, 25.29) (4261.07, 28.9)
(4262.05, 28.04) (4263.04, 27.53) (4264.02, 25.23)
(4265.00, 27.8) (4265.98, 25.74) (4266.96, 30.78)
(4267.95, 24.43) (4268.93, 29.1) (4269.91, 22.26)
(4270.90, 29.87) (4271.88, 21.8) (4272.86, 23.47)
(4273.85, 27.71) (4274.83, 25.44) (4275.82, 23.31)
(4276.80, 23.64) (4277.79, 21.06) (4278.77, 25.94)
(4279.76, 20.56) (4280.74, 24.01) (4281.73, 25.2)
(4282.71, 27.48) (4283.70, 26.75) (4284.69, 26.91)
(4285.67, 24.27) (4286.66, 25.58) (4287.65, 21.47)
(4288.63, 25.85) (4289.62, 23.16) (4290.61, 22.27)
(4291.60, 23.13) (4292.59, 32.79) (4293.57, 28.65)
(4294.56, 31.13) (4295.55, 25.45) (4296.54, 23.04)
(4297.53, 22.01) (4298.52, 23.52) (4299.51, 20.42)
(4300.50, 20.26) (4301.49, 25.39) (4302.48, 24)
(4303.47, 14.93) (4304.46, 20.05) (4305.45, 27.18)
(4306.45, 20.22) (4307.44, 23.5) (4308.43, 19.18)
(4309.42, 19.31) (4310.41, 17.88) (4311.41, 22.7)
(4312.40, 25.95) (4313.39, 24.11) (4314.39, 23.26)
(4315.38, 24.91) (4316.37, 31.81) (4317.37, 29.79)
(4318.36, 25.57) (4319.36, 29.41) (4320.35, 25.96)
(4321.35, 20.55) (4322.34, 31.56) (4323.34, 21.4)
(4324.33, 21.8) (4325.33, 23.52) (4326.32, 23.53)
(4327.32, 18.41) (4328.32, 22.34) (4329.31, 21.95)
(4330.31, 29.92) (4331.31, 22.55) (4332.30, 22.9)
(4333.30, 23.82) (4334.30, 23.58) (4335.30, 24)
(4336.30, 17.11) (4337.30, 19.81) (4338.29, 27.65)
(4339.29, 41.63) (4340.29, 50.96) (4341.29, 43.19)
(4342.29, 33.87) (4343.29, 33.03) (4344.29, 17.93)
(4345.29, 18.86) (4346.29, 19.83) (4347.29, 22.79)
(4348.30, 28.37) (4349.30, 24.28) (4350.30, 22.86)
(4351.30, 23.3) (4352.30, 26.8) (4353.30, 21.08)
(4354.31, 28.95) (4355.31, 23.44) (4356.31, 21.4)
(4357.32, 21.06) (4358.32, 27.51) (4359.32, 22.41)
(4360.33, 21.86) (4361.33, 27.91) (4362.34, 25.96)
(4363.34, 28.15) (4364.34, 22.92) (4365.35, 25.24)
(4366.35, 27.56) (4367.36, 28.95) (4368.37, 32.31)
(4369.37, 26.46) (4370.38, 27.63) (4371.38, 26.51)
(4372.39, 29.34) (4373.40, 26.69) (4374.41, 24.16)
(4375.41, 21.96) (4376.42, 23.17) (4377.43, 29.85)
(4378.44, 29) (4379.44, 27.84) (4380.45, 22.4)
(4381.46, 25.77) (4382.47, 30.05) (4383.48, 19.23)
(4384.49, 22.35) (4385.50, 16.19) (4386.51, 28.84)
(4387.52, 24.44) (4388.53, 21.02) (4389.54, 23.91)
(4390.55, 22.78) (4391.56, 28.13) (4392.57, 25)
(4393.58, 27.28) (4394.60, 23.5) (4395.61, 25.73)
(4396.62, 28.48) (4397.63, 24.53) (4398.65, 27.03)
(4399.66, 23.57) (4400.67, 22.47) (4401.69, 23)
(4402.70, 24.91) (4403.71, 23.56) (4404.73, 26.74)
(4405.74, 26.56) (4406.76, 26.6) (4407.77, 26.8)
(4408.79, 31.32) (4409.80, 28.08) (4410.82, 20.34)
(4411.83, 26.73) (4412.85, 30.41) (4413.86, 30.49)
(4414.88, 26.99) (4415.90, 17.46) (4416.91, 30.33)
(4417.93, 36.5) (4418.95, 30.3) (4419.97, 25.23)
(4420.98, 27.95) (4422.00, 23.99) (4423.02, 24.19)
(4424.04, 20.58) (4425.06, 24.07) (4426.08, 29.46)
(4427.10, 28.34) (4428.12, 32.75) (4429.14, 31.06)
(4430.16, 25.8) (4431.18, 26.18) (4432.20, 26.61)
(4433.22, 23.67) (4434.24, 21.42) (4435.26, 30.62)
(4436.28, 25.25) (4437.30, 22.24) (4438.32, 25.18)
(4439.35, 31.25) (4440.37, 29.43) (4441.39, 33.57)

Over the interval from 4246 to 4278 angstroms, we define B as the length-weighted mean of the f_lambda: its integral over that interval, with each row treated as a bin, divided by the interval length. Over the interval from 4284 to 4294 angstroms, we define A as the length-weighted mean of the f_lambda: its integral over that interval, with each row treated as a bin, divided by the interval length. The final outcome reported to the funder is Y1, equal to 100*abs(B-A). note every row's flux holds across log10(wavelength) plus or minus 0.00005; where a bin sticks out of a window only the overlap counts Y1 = 73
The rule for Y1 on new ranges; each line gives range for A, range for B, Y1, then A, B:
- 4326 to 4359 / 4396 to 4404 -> 96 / 25.7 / 24.8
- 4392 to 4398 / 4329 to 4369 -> 40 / 25.8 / 26.2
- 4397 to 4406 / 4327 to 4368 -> 110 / 24.7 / 25.8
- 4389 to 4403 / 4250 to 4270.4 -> 164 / 25.0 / 26.6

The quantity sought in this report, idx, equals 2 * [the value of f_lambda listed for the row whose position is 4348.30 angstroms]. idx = 57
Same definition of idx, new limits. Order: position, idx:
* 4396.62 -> 57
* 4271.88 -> 44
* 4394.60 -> 47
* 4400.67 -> 45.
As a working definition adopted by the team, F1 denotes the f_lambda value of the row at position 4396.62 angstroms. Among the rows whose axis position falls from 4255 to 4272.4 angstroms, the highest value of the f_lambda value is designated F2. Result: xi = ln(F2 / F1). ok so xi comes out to 0.14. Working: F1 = 28.48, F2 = 32.62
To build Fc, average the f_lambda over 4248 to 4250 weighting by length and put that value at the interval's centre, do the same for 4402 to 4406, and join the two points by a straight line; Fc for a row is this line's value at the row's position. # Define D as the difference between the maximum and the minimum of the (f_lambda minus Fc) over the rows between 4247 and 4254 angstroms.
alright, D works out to 21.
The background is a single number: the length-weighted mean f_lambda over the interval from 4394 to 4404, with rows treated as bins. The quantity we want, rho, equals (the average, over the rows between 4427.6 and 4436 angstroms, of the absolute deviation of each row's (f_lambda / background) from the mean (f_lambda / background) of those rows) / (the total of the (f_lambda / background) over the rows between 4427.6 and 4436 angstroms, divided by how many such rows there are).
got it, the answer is 0.12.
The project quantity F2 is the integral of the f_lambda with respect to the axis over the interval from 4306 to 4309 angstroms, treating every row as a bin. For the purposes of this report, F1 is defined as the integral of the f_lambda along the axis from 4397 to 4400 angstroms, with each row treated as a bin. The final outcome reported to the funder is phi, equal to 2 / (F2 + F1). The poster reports 0.0144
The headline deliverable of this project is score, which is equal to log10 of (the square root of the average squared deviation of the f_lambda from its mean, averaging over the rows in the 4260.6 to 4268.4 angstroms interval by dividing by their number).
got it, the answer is 0.29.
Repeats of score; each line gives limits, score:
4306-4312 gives 0.30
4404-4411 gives 0.48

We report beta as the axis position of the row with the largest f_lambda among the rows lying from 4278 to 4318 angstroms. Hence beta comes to 4292.59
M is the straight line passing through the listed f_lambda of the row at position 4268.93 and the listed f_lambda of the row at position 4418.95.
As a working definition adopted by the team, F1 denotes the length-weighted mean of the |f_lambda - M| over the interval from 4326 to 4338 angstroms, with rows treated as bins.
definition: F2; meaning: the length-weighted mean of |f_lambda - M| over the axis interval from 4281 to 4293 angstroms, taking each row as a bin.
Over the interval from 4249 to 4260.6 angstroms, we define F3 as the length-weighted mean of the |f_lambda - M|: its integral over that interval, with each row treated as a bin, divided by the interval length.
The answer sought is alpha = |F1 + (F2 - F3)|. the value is 7.2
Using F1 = 7.1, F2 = 4.4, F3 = 4.4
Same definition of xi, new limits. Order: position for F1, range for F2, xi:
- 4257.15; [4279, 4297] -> 0.01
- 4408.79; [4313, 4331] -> 0.02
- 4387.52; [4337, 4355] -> 0.73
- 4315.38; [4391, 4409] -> 0.23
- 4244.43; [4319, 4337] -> 0.07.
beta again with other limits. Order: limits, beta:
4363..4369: 4368.37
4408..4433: 4417.93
